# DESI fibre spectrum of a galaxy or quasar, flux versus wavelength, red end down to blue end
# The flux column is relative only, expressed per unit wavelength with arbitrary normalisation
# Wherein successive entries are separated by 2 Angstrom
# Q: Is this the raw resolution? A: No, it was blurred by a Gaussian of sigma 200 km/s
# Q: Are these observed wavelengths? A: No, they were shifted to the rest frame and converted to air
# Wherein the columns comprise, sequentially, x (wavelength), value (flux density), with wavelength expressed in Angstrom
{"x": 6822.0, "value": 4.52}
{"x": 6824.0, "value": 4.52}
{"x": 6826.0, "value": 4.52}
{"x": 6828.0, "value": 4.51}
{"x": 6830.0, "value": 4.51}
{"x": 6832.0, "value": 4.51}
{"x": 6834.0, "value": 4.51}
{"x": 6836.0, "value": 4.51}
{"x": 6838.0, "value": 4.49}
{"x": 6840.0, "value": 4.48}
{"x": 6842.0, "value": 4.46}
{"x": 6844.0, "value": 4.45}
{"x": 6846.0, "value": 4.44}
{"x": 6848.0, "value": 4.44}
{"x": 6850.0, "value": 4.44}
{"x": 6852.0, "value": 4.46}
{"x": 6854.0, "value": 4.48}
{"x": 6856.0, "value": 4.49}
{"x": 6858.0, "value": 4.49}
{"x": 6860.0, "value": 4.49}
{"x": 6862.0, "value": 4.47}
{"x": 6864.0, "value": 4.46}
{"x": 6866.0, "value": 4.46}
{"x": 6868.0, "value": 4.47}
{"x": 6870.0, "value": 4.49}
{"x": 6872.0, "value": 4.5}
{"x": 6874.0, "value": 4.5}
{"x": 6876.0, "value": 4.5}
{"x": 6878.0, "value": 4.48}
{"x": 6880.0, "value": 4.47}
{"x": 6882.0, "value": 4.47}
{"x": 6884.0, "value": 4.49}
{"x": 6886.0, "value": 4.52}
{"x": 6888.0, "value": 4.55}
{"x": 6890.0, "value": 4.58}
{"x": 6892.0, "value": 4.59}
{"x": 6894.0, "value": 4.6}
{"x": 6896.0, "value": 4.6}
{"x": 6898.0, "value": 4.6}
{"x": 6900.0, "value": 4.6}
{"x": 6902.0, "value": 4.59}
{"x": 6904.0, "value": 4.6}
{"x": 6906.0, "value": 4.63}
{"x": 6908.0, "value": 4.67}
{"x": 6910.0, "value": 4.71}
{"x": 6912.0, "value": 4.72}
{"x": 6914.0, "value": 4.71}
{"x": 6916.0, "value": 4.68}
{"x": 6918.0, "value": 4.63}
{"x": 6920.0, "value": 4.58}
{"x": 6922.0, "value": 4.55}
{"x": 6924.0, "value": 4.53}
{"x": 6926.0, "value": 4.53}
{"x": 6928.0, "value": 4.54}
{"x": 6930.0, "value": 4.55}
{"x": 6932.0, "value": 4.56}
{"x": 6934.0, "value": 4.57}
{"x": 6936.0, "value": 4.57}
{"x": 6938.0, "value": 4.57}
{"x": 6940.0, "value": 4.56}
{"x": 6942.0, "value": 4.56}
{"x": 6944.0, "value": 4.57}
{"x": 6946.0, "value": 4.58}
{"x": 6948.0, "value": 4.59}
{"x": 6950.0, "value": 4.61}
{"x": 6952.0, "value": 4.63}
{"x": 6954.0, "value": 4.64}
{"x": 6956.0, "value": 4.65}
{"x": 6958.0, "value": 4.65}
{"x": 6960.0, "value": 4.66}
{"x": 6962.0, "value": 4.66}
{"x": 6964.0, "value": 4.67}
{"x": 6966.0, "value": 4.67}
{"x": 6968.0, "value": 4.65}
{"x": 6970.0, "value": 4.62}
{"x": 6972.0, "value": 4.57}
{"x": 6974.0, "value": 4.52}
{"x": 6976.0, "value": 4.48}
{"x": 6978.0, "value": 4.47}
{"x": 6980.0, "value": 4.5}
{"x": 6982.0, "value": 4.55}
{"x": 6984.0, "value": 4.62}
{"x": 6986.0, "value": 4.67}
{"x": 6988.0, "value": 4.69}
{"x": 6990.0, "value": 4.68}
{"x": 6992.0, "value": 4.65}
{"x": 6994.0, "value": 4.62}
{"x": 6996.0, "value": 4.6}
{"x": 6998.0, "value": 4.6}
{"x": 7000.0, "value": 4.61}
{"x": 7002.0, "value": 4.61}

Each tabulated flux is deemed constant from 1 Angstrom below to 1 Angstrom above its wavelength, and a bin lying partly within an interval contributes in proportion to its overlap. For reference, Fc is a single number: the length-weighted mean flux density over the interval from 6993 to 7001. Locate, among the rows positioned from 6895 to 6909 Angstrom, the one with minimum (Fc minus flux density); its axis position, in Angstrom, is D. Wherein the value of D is 6908.0 Angstrom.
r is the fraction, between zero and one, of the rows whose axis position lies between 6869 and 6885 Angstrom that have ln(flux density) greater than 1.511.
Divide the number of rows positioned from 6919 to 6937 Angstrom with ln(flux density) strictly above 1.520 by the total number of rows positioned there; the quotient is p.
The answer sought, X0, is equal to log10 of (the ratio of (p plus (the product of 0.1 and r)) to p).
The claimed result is 0.00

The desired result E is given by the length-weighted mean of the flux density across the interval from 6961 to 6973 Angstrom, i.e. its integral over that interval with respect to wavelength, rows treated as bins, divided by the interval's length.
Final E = 4.64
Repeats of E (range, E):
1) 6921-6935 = 4.55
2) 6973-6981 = 4.49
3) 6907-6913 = 4.70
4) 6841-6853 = 4.45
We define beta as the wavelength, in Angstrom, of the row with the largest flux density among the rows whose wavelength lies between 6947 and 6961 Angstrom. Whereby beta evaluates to 6960.0 Angstrom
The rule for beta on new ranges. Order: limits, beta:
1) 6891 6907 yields 6906.0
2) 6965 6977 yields 6966.0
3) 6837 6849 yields 6838.0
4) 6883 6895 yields 6894.0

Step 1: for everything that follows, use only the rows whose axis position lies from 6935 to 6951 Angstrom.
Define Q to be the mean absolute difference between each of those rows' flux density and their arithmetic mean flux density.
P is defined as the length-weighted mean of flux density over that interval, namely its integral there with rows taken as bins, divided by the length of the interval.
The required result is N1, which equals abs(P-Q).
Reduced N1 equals 4.56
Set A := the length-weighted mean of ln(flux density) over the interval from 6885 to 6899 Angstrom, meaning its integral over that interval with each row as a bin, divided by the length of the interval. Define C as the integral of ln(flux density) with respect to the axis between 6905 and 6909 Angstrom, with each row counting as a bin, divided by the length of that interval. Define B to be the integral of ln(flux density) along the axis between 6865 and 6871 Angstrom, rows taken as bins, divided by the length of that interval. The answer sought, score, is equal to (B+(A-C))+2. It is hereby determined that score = 3.48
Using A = 1.52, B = 1.50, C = 1.54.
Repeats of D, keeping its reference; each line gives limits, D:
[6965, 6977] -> 6966.0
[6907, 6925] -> 6912.0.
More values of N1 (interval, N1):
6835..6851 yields 4.44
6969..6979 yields 4.48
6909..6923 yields 4.60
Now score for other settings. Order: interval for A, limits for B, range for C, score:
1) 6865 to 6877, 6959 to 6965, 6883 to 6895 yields 3.52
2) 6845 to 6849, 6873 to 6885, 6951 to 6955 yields 3.46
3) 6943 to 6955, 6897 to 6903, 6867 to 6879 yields 3.55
